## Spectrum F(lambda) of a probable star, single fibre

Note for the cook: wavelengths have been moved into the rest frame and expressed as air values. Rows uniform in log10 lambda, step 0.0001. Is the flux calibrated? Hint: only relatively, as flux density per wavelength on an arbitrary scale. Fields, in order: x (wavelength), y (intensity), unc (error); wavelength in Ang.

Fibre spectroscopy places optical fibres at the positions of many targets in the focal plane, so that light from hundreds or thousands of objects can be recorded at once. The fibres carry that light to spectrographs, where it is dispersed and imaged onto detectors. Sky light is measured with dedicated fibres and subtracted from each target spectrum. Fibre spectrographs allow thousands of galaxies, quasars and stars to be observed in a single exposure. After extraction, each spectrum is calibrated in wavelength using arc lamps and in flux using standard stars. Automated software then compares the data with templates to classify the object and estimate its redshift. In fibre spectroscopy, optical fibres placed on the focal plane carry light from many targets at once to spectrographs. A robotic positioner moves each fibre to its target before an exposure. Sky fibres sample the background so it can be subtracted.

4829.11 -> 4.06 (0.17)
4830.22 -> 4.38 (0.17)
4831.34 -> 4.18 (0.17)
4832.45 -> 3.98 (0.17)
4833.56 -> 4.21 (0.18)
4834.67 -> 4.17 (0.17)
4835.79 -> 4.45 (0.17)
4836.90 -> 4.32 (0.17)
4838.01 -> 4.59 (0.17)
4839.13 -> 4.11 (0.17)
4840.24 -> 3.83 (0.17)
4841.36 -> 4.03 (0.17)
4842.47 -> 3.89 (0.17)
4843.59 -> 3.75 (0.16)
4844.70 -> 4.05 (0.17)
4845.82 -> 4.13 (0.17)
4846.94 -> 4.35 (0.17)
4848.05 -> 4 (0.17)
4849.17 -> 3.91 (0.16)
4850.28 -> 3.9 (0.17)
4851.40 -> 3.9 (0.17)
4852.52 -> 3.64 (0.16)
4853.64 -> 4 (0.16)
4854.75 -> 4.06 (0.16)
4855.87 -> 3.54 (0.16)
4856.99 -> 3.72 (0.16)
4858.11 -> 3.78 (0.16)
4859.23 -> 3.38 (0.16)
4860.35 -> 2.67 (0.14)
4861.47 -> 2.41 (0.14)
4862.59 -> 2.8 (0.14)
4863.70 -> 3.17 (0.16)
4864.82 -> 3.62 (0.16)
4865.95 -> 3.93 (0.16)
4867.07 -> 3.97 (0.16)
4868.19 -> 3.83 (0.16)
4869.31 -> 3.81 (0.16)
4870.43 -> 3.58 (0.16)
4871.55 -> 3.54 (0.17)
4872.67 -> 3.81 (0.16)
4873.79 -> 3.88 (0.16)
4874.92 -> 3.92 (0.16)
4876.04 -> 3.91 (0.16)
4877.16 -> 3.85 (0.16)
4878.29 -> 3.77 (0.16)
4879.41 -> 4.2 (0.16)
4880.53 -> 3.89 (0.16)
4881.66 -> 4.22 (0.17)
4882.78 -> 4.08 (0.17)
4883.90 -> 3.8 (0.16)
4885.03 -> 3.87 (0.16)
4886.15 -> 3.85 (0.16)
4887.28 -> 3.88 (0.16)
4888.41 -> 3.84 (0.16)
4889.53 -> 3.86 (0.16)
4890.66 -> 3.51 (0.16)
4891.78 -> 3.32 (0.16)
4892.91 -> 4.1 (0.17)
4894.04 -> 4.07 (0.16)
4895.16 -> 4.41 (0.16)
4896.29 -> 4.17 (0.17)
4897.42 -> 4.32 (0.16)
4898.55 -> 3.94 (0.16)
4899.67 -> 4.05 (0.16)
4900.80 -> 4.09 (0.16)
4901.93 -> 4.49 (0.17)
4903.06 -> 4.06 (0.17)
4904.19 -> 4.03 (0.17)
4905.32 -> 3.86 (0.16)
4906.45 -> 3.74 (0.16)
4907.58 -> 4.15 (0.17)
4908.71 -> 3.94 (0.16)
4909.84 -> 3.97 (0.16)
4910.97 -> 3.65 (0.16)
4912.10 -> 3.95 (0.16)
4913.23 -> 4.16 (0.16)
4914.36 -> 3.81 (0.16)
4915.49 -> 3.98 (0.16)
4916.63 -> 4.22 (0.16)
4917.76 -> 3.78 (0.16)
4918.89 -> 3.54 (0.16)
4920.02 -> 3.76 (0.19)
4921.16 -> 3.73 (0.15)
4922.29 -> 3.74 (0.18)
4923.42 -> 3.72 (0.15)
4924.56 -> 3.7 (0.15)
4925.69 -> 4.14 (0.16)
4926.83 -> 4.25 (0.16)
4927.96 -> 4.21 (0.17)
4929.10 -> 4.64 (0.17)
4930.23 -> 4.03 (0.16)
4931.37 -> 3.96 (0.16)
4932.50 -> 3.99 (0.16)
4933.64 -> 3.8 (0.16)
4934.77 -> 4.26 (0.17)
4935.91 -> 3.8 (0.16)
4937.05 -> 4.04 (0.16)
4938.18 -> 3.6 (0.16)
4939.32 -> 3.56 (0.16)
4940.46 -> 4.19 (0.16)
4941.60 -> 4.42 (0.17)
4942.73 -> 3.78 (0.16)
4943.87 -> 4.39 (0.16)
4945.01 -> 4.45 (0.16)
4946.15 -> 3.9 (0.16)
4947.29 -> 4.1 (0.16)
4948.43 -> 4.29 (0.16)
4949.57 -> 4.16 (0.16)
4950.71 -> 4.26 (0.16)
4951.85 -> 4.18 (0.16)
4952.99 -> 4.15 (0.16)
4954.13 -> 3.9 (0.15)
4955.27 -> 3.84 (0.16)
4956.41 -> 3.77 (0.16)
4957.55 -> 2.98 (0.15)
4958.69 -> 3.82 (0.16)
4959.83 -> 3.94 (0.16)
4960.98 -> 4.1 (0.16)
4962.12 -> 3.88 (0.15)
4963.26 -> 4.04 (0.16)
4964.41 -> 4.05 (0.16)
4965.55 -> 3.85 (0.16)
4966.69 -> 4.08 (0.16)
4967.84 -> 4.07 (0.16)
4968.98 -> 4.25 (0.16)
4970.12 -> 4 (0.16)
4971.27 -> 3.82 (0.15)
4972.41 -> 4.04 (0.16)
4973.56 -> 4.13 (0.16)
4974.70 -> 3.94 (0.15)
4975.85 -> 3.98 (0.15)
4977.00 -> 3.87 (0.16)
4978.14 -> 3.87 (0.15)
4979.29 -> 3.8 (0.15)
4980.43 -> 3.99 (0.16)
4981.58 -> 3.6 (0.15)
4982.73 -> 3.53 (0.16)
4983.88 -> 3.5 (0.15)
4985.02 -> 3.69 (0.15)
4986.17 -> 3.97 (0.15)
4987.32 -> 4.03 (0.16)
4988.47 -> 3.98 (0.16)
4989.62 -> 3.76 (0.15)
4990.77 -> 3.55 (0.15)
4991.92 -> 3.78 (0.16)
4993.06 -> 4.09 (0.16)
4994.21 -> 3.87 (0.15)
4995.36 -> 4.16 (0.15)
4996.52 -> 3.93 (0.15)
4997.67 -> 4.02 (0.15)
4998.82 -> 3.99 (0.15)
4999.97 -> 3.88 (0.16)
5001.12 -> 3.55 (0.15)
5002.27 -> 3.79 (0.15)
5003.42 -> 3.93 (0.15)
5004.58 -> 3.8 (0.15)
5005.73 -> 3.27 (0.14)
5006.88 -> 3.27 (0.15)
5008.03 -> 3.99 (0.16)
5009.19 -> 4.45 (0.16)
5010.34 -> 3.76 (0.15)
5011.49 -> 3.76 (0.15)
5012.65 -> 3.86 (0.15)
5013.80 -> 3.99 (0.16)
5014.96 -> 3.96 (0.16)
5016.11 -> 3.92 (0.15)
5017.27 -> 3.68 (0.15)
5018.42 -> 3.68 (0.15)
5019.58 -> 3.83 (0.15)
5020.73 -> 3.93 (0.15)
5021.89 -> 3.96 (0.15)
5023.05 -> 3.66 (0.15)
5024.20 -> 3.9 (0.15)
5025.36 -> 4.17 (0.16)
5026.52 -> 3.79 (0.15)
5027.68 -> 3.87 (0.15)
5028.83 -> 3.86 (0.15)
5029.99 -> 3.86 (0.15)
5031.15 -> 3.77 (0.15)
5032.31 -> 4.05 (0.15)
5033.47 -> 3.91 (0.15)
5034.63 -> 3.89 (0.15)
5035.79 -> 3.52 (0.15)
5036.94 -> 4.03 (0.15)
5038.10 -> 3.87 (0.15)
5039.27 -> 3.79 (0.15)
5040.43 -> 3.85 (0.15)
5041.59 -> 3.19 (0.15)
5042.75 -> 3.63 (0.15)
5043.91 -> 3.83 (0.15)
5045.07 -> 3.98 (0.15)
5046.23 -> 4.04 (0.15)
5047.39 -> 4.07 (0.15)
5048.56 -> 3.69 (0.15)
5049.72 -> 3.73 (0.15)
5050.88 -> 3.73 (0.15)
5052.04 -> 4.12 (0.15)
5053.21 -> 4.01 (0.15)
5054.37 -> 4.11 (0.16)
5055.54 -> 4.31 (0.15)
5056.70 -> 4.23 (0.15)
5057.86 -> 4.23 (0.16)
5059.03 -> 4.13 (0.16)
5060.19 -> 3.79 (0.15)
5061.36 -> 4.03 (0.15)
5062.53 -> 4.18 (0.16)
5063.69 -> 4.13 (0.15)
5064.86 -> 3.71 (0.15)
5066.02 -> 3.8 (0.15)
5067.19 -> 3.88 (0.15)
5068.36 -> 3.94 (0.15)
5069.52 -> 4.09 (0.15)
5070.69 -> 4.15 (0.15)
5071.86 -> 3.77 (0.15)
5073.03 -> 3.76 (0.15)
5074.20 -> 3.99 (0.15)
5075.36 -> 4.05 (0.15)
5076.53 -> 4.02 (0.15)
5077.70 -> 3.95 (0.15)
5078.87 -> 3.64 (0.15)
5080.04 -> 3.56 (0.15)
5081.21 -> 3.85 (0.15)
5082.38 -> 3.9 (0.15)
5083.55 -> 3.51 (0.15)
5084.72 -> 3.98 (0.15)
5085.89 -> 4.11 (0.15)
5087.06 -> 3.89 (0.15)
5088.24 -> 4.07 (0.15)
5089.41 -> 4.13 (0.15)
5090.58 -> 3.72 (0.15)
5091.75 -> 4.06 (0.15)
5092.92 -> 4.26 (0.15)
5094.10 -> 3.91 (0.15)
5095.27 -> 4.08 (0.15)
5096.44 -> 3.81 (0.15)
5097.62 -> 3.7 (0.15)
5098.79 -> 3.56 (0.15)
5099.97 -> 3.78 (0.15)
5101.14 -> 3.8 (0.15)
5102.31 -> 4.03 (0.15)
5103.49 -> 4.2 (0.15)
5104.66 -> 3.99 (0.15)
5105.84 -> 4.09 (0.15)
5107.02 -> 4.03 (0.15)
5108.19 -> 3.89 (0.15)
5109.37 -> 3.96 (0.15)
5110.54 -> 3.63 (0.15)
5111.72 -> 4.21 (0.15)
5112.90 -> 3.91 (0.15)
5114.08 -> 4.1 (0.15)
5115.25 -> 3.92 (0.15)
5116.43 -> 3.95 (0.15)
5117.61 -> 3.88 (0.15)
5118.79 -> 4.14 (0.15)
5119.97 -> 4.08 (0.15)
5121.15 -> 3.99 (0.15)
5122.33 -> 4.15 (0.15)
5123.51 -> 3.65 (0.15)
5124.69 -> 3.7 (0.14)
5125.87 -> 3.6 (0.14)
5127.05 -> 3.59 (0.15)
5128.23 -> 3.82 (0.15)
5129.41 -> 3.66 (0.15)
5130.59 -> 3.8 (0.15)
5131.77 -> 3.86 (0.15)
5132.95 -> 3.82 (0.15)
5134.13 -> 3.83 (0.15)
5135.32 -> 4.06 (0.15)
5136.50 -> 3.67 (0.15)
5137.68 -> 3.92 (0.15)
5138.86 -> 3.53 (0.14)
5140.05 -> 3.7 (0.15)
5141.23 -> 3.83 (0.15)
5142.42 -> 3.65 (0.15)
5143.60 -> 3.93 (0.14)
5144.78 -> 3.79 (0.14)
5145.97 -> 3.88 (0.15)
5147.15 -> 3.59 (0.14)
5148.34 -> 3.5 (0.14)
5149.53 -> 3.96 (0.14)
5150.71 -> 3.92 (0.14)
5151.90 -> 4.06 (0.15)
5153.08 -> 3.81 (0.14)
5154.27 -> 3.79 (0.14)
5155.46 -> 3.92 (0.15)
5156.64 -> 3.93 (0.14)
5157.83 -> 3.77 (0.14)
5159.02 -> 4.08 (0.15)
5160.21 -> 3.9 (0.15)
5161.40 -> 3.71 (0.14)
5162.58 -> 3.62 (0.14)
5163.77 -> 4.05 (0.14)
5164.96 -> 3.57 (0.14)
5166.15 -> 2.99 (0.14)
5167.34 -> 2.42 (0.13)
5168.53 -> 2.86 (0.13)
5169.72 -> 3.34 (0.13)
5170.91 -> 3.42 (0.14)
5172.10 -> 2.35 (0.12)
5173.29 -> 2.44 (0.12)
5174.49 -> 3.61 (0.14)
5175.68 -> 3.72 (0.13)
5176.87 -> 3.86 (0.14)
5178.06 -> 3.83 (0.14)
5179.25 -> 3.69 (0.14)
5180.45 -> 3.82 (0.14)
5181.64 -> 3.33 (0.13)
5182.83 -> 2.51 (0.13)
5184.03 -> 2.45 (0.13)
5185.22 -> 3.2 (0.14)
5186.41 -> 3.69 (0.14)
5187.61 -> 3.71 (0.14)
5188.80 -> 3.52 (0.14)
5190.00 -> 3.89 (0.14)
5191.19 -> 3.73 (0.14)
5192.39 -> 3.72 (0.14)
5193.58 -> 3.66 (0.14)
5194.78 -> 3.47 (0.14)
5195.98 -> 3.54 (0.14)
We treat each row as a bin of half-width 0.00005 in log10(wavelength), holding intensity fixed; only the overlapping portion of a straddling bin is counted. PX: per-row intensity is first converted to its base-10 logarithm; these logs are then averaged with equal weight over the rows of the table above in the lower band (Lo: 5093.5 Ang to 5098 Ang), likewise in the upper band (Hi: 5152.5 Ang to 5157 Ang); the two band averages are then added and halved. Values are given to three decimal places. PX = 0.587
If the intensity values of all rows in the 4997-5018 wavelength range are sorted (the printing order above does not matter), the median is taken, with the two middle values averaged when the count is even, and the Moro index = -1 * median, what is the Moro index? -3.87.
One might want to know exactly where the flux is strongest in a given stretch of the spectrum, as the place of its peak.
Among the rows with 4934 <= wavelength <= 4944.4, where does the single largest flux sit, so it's 4941.60 Ang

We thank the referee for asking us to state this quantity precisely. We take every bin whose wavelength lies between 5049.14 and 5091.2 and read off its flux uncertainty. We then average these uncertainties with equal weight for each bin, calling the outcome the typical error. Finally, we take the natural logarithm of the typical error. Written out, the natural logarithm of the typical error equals -1.89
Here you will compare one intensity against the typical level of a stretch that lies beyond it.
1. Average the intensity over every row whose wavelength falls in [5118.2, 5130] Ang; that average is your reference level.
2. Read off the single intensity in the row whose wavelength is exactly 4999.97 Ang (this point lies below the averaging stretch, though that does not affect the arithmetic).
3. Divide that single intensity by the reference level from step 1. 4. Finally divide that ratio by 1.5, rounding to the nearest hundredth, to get 0.67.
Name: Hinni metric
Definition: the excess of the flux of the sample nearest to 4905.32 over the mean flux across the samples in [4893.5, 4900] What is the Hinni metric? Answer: -0.3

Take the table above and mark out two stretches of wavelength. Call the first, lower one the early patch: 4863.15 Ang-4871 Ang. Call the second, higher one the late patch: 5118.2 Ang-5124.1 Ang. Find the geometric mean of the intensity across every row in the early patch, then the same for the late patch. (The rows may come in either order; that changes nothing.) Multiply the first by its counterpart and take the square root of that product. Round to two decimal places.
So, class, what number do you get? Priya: 3.84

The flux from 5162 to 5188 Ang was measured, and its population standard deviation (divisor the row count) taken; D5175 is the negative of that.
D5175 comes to -0.54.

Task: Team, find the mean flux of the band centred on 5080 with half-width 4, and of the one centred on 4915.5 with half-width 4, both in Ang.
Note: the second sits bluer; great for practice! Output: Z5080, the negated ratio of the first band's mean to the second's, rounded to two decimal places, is -0.96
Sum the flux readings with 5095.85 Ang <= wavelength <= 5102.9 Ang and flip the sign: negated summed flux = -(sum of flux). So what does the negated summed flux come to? -22.7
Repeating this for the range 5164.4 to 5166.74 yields -6.6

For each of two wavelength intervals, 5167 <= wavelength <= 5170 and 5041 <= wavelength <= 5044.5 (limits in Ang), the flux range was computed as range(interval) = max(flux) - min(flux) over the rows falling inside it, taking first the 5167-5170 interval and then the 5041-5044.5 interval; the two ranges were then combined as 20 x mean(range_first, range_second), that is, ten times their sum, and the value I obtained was 16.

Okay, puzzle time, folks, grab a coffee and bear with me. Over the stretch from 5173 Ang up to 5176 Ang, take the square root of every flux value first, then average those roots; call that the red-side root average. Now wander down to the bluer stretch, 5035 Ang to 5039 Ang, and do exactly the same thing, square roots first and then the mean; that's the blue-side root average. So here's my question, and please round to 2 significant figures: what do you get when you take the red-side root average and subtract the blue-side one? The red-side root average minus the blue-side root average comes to -0.15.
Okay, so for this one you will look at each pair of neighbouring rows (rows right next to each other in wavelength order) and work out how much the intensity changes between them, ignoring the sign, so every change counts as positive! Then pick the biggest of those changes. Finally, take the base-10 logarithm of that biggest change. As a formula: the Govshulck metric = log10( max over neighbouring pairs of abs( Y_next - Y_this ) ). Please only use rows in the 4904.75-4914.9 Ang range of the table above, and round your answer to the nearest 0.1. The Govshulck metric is -0.4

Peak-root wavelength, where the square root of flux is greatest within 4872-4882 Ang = 4881.66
